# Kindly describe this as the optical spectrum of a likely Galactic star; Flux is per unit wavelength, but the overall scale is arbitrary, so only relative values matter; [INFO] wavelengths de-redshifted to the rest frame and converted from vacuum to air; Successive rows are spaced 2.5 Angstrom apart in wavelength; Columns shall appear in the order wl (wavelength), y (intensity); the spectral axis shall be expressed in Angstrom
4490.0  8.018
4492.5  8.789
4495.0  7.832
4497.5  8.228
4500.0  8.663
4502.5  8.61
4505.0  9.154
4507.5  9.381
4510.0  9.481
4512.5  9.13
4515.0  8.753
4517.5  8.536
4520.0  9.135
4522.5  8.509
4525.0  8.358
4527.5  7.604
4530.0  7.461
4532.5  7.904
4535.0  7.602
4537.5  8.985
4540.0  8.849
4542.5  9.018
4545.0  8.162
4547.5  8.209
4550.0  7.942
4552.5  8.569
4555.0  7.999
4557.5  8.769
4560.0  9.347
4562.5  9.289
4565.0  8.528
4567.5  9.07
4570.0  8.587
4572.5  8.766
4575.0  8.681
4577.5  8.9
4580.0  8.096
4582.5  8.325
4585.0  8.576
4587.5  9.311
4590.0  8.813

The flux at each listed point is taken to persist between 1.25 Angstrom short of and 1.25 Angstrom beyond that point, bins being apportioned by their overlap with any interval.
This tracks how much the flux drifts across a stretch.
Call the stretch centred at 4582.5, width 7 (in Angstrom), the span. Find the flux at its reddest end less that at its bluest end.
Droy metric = 0.48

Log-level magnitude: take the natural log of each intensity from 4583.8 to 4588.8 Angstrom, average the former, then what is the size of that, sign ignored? 2.19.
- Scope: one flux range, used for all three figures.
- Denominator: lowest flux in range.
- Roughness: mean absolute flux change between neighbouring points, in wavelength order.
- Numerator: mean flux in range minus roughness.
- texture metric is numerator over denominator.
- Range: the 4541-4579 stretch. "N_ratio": 1.04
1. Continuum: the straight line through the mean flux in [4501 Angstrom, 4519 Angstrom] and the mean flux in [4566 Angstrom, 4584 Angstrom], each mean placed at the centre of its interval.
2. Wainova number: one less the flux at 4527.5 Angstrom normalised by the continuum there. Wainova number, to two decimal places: 0.15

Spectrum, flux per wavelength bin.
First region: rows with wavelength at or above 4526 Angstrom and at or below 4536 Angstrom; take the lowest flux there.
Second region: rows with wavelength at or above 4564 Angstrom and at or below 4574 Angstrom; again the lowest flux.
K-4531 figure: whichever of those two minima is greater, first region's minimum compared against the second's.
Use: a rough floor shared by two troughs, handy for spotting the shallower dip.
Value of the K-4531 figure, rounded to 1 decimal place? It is 8.5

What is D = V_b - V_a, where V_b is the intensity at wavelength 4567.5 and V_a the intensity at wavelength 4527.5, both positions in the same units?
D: 1.5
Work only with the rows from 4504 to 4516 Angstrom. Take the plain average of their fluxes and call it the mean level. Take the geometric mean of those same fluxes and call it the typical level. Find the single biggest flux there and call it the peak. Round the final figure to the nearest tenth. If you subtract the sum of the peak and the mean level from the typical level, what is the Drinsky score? -9.5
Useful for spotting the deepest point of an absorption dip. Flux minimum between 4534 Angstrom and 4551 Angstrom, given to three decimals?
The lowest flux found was 7.602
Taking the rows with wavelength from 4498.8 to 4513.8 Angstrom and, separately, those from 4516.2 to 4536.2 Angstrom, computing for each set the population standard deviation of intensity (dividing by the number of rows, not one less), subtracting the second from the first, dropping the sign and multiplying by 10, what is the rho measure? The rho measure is 2.2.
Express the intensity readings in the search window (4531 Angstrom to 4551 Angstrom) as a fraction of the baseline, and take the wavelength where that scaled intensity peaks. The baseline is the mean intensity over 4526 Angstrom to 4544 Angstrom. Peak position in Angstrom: 4542.5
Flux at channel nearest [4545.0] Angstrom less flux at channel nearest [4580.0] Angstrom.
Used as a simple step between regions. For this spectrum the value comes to 0.1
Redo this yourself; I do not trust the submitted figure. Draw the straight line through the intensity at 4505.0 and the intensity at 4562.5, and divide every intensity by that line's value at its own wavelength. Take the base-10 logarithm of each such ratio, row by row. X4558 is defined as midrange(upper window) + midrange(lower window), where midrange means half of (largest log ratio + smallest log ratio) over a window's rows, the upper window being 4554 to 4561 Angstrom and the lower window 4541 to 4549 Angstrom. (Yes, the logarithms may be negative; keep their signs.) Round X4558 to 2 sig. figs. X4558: -0.063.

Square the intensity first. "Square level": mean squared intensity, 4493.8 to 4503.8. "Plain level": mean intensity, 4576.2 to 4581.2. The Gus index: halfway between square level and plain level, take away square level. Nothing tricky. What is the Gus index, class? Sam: -31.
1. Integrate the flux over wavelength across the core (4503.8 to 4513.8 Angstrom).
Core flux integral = 93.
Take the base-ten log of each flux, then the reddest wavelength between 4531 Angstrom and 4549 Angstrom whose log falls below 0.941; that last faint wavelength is 4547.5 Angstrom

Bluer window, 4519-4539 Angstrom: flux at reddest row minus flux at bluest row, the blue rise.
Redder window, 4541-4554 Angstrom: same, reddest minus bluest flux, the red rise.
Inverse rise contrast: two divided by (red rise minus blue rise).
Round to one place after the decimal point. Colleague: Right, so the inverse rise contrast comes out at -6.7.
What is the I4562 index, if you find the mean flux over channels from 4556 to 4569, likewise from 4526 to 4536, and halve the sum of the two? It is 8.32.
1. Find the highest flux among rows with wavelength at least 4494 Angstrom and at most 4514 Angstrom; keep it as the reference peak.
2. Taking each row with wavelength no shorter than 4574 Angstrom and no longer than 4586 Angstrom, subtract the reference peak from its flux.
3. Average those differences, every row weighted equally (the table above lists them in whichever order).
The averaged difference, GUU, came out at -1.0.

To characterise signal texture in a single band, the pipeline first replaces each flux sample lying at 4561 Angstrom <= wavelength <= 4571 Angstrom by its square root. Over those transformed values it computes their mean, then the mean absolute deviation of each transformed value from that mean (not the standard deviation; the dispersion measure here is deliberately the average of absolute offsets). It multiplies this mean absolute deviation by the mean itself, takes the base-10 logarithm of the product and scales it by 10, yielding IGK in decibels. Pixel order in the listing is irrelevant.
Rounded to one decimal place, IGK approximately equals -8.1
